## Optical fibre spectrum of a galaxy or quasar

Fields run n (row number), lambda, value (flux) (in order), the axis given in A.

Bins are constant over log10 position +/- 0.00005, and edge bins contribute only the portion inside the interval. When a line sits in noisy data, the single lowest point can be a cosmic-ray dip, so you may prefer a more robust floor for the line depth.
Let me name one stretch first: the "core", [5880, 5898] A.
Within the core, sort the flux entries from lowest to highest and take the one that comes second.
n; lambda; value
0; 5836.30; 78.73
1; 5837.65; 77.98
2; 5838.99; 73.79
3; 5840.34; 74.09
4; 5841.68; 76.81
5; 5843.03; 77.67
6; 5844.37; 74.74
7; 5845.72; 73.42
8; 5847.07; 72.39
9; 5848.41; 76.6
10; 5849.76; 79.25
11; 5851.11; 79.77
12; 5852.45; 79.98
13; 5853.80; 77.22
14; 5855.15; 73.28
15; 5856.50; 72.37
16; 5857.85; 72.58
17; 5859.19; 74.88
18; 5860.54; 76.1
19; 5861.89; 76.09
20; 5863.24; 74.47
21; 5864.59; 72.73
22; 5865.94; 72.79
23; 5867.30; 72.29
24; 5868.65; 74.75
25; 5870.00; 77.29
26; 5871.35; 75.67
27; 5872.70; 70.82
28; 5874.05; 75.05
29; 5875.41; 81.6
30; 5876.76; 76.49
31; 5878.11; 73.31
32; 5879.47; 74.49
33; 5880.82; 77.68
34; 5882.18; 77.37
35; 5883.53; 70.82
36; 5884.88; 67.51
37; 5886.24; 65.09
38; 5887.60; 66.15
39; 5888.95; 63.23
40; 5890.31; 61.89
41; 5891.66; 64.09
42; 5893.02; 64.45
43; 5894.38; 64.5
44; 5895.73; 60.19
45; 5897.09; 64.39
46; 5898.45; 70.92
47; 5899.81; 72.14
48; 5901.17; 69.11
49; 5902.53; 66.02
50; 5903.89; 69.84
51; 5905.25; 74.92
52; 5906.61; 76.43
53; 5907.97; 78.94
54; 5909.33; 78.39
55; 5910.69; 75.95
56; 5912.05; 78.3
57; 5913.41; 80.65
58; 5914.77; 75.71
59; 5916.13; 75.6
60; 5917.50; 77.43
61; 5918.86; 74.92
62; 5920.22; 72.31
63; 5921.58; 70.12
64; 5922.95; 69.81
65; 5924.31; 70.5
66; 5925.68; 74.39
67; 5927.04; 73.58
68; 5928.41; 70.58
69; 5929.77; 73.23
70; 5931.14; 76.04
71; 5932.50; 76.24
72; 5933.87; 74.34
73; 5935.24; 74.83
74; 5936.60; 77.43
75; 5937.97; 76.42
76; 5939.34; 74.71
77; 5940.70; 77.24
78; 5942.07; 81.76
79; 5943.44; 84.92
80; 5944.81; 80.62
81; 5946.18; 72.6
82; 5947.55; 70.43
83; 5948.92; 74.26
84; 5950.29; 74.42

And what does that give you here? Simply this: 61.89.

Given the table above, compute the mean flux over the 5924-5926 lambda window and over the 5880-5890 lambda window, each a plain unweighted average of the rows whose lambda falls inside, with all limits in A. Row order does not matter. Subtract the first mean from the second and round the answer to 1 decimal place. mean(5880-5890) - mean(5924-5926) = -2.8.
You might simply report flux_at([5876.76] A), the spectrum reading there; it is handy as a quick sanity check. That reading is 76.49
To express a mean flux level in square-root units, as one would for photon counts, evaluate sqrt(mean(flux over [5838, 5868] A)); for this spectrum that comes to 8.67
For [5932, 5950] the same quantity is 8.75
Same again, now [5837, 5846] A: 8.69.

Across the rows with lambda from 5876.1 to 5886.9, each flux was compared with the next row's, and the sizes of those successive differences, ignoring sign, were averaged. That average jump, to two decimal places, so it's 2.88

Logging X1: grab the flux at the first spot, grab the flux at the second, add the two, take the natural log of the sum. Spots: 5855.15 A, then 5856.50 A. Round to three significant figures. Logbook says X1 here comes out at 4.98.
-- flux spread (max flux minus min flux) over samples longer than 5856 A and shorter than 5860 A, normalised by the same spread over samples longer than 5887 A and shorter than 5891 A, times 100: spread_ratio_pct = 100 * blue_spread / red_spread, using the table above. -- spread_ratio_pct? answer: 59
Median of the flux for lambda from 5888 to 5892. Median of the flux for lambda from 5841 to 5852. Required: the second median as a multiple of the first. 1.21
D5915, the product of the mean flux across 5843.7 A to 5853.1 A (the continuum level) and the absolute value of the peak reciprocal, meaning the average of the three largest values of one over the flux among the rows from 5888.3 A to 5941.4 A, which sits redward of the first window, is 1.24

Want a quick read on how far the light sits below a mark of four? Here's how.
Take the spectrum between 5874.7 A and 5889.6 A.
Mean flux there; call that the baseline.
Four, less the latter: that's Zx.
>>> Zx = -68.2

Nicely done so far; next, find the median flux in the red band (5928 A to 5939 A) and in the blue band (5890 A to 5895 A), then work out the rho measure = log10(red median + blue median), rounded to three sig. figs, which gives 2.15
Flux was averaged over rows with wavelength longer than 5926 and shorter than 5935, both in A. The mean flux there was 74.0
